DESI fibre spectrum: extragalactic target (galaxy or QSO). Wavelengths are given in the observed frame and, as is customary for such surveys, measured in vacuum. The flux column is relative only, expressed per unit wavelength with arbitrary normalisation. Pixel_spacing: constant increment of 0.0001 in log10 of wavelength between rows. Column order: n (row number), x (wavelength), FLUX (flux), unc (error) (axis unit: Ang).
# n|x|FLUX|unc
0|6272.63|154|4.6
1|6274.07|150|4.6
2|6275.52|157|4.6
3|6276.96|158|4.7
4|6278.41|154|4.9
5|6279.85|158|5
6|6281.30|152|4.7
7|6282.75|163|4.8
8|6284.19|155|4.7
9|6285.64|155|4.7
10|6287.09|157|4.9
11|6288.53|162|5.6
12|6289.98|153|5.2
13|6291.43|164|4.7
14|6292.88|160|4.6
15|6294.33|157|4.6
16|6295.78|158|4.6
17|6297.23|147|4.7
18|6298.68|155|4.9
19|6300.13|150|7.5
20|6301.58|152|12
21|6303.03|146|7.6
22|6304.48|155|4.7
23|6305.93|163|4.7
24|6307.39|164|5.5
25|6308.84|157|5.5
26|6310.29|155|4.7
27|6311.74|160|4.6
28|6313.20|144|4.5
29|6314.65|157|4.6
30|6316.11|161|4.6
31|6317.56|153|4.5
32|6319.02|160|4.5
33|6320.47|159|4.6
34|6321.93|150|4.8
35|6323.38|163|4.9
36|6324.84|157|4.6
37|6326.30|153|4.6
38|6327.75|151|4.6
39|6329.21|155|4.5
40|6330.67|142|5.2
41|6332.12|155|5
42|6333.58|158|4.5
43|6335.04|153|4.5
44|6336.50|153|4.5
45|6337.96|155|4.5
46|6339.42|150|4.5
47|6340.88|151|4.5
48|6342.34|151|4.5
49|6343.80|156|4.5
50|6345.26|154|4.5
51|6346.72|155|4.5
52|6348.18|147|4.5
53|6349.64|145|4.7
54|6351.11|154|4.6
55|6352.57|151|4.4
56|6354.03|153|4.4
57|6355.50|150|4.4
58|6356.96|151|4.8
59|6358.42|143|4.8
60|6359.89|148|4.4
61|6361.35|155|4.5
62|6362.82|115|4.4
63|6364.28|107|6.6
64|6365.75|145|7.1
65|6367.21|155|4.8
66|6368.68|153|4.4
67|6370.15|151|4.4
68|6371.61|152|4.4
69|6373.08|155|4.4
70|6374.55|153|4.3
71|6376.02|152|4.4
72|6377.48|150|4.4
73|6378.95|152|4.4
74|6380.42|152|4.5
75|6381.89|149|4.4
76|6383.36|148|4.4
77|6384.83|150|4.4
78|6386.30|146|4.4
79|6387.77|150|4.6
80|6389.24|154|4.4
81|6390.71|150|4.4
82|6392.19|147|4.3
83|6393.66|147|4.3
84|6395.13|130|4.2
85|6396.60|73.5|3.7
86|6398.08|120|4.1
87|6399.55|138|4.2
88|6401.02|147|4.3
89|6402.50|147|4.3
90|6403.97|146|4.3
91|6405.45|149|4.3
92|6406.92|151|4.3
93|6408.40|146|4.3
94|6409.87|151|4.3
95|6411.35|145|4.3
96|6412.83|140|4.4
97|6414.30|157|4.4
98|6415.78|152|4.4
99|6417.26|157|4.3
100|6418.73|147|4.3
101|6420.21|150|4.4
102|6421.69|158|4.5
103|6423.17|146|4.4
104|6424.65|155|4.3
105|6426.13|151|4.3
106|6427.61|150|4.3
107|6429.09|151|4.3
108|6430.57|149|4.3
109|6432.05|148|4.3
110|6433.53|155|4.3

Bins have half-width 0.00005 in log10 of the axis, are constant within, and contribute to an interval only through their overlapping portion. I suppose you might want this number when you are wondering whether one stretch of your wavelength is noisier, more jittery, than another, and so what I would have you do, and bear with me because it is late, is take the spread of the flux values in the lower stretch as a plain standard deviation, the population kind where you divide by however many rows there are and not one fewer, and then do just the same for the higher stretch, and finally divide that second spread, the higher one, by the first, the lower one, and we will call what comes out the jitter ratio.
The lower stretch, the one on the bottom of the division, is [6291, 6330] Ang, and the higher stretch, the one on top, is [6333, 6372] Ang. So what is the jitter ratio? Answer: 2.10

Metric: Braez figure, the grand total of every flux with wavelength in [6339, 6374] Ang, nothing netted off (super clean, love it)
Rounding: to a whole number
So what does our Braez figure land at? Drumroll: 3547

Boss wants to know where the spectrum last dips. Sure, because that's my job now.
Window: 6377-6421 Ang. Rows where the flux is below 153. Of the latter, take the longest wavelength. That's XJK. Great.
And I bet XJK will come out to 6420.21 Ang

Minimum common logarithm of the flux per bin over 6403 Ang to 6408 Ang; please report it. 2.16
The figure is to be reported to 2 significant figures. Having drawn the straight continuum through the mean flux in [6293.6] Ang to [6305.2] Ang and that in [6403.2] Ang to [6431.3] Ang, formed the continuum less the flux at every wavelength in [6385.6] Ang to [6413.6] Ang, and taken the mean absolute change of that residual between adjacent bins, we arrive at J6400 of 11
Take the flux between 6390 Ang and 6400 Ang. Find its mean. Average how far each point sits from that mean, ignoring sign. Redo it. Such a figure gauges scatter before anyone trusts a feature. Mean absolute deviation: 18.6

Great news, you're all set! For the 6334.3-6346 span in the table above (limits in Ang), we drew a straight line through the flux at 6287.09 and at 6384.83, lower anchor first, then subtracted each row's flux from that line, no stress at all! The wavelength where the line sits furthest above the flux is 6339.42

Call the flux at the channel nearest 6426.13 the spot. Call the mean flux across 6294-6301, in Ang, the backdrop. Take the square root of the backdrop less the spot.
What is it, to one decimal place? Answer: 1.5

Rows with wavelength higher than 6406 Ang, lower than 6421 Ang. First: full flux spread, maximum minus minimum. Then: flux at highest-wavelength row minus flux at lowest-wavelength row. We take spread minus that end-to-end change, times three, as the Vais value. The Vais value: 54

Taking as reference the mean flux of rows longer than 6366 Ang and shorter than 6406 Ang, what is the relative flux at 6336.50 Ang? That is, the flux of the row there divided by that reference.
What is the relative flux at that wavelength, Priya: 1.055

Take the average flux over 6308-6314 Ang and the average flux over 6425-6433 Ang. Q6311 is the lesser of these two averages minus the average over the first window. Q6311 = -4.2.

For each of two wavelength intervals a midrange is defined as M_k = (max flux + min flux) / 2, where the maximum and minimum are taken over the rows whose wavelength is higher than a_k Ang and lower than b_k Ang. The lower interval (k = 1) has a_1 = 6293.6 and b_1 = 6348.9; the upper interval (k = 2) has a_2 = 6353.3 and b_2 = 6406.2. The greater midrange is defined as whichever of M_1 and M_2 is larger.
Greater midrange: 153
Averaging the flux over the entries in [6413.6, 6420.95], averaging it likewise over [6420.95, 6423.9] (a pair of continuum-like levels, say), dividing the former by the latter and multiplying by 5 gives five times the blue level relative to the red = 5.02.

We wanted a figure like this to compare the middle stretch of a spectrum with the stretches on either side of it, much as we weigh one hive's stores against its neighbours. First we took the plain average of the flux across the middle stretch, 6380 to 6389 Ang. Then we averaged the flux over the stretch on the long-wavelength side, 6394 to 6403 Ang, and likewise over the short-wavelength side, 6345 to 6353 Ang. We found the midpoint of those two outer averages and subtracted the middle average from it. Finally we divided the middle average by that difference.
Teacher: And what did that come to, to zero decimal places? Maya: -14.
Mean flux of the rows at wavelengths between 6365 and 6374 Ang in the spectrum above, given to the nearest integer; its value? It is 152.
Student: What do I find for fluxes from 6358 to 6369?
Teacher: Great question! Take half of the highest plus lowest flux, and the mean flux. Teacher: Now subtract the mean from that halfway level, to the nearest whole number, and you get -9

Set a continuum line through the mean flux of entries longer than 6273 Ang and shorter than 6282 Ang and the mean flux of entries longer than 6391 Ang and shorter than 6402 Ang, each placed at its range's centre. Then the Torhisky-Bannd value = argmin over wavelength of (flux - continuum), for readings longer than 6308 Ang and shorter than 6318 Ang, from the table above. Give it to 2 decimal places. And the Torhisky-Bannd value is 6313.20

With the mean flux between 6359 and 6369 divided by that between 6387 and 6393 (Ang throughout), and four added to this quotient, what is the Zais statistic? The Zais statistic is 4.93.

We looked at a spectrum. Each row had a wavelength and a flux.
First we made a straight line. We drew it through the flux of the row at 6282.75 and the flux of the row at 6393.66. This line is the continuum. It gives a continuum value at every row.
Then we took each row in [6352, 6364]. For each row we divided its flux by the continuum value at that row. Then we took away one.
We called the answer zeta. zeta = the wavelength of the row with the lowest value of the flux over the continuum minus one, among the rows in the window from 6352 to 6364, 6362.82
